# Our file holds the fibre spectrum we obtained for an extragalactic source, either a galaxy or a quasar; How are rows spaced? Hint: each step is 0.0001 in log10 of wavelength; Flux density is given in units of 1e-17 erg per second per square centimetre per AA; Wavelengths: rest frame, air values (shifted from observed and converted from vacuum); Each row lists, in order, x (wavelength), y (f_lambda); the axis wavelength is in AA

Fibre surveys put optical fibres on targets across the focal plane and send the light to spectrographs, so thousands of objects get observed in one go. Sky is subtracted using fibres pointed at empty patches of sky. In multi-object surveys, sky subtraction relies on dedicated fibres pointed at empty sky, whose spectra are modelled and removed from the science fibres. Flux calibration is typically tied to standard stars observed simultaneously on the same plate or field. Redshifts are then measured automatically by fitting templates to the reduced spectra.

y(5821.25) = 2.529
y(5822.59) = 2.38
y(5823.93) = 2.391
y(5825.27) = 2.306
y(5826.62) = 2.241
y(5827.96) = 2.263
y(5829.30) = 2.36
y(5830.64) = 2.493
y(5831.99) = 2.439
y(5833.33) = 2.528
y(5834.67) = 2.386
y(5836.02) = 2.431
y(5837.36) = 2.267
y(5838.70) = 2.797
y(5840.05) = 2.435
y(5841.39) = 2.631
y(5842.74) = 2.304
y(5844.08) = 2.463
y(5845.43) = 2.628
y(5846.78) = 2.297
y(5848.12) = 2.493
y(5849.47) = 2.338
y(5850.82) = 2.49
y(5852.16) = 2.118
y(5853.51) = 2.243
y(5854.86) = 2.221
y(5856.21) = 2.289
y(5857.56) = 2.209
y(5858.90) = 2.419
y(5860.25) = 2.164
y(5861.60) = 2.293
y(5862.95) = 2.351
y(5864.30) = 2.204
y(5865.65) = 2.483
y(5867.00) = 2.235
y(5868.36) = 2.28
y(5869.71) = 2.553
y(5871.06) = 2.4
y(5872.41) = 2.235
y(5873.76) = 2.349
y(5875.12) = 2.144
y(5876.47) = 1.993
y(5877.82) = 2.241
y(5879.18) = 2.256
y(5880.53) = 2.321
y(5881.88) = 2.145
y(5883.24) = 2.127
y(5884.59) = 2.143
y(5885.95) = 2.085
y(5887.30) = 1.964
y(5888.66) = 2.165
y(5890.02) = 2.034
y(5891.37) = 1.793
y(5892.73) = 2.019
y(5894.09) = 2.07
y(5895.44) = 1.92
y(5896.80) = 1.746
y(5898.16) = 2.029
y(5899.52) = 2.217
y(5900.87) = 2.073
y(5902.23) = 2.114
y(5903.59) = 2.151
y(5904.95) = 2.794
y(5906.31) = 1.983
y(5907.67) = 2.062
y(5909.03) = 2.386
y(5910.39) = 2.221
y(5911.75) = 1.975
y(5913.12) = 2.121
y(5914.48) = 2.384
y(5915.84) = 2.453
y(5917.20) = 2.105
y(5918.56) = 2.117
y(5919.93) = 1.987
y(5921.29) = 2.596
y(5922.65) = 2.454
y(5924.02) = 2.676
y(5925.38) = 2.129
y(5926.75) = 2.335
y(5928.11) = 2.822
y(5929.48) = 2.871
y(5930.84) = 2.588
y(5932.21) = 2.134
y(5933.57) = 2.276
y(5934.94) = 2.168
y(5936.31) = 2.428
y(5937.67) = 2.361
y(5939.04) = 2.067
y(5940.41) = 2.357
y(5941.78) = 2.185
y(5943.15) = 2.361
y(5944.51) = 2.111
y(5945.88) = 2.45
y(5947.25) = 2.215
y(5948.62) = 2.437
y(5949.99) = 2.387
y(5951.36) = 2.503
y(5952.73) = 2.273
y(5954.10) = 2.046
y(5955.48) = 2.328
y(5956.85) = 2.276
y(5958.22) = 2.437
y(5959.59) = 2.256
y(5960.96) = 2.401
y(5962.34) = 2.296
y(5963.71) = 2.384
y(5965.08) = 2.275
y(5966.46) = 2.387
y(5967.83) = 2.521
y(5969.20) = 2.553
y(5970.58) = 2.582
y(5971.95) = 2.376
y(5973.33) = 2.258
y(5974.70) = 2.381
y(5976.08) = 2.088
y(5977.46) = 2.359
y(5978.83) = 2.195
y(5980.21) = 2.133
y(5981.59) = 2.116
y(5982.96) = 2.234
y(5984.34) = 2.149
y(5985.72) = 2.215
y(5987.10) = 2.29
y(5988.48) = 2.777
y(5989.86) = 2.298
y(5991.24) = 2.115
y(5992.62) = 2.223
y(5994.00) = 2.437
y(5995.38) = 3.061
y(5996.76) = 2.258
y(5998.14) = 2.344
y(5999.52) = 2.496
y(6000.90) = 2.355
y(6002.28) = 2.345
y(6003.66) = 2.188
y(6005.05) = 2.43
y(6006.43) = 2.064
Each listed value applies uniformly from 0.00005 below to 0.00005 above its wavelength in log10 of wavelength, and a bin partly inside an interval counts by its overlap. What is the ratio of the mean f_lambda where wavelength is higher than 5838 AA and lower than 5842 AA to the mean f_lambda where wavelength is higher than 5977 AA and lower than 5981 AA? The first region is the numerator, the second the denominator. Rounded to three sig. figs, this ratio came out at 1.18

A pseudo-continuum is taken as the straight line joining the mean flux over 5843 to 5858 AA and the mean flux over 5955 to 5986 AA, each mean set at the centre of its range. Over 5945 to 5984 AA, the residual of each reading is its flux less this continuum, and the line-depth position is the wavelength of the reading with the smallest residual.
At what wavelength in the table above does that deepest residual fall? 5954.10 AA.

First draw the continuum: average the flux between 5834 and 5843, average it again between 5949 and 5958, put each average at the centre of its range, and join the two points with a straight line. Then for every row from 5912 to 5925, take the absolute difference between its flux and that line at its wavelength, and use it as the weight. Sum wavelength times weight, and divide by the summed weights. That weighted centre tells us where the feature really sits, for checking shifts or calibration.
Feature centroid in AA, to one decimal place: 5919.3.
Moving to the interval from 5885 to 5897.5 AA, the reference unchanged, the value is 5891.9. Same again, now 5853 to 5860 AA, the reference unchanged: 5855.6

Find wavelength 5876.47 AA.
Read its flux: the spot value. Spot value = 1.993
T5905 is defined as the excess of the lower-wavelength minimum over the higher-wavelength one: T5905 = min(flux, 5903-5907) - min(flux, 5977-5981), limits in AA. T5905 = -0.15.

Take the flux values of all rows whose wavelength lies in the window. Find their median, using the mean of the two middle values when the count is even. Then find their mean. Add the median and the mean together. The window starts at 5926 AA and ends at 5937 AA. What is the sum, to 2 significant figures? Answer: 4.8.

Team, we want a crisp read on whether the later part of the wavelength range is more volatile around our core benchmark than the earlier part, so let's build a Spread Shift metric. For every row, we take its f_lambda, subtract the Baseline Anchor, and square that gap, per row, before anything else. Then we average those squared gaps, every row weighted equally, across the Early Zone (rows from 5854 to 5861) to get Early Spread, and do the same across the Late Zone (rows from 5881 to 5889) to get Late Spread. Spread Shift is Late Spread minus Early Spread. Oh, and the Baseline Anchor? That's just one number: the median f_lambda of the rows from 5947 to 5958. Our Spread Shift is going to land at 0.034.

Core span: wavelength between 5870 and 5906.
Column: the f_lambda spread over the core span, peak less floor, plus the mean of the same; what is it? 3.2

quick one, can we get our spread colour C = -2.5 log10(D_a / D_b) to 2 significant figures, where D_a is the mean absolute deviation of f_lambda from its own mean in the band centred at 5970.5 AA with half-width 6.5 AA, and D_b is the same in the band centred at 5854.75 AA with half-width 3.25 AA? -1.1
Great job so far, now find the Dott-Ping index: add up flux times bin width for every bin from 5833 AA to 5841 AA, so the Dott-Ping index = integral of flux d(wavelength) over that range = 20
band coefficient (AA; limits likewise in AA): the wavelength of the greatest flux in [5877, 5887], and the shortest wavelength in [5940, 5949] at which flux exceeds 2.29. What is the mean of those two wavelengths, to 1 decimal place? 5910.5 AA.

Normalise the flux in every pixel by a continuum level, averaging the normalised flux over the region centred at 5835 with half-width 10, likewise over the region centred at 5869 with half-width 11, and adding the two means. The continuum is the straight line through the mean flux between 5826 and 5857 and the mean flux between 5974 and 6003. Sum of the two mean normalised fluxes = 1.97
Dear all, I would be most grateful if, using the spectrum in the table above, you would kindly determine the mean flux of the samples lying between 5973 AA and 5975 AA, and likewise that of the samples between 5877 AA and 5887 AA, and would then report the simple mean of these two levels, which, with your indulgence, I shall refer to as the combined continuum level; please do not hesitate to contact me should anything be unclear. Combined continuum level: 2.25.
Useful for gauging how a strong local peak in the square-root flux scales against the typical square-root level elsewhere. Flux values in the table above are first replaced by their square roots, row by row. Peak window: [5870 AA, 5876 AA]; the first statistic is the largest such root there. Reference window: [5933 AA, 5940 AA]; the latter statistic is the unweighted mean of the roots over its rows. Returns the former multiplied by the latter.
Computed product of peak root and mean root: 2.33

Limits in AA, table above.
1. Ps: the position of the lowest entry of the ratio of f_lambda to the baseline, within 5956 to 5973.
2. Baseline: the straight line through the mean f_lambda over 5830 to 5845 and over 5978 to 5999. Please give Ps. 5959.59 AA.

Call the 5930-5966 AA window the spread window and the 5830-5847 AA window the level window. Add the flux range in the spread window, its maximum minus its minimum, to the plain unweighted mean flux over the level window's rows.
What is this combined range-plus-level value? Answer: 3.01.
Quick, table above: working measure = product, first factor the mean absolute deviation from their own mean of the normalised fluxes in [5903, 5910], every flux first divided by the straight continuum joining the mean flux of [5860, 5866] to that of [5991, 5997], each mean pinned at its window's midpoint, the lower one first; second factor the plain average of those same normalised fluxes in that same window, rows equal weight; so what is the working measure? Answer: 0.10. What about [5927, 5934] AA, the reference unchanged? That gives 0.12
